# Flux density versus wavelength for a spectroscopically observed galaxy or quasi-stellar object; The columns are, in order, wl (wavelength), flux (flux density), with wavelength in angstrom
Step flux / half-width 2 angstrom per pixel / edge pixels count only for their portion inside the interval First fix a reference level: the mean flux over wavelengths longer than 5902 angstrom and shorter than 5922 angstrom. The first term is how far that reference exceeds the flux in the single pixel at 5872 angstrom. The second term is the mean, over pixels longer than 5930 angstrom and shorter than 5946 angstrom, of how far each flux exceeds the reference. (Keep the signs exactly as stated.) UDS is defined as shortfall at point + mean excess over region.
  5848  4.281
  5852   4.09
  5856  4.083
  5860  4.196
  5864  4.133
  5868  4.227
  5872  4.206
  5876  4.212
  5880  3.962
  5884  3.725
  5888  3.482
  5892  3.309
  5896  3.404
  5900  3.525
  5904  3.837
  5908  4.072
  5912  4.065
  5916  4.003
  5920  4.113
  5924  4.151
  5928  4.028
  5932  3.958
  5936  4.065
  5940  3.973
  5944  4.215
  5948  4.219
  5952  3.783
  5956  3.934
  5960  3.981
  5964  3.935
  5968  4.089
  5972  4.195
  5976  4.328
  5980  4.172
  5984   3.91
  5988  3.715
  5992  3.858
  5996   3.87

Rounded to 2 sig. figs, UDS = -0.15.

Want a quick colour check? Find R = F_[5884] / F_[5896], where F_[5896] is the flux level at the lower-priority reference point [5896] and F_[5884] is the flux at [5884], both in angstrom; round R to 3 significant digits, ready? 1.09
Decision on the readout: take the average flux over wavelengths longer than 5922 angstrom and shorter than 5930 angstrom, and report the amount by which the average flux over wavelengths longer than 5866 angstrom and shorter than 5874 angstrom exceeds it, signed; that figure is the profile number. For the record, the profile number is 0.1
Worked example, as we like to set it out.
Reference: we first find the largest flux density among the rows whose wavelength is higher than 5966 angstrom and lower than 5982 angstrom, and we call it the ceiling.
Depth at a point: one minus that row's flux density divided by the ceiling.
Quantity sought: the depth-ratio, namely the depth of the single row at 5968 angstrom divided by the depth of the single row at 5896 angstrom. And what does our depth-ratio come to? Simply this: 0.3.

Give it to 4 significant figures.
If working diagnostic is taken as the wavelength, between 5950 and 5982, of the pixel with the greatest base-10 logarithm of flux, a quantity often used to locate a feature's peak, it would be 5976 angstrom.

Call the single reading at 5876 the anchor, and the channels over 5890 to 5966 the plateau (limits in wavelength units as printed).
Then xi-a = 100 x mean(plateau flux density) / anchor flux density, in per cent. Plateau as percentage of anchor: 93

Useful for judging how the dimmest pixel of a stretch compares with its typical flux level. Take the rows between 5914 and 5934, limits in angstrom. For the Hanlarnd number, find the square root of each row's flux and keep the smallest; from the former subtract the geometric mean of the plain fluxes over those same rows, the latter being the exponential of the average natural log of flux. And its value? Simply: -2.06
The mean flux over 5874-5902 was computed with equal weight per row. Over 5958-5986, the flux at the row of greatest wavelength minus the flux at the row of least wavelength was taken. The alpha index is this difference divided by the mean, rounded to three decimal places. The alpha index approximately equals -0.019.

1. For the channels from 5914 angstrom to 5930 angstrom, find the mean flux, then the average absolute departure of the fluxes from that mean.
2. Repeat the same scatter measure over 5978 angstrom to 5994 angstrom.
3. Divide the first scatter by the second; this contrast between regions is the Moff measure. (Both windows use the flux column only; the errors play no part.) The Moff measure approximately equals 0.45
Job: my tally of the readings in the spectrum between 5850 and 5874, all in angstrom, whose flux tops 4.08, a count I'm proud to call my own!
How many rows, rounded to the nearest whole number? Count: 6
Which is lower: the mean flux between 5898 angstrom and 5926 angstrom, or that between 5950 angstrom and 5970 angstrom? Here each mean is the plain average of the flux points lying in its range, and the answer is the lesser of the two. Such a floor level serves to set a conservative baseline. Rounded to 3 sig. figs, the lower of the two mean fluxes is 3.94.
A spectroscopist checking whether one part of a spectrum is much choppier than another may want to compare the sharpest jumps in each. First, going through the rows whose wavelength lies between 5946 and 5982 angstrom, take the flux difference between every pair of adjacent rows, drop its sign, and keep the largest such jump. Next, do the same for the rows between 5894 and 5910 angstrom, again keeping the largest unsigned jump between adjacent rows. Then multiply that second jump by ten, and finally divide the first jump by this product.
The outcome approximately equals 0.140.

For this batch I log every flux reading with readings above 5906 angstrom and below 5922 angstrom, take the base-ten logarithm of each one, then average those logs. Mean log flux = 0.609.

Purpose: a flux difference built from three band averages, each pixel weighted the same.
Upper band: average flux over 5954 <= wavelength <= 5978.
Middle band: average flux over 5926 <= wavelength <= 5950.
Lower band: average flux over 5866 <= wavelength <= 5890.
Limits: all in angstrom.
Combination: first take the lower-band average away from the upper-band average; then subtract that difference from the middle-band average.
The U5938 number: 3.97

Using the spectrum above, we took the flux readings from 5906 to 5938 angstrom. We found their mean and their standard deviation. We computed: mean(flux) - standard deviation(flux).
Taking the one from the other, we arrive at 4.00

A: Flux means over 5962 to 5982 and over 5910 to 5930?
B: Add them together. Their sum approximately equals 8.22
